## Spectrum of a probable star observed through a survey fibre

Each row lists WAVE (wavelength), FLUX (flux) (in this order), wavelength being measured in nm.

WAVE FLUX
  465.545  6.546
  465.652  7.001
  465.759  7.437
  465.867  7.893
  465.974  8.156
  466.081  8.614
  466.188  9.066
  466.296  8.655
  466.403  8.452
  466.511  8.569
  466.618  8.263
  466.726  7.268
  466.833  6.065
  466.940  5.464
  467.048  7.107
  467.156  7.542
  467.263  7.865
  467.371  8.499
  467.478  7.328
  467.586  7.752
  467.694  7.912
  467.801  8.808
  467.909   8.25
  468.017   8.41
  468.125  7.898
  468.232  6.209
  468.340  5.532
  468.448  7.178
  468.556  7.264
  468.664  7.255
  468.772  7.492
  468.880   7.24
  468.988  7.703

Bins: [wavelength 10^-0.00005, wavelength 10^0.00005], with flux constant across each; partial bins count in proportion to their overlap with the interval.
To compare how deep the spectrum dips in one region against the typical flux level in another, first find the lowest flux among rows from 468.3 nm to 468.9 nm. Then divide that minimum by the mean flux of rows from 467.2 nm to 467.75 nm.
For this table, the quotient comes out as 0.70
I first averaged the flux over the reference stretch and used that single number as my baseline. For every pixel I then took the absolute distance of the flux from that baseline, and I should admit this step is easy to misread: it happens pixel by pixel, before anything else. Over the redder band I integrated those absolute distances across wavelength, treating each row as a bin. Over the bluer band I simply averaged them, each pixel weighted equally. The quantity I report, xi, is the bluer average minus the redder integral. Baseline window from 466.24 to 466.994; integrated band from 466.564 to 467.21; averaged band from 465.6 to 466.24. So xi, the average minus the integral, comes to 0.17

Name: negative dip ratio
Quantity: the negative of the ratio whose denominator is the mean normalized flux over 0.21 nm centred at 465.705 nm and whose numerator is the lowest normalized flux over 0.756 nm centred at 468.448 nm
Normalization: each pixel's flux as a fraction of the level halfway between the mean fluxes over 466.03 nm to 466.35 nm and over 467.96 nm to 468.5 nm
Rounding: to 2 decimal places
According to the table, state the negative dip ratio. -0.77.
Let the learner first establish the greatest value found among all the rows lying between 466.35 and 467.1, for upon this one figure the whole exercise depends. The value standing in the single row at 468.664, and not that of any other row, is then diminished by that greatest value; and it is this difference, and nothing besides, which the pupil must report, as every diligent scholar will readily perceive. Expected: -1.3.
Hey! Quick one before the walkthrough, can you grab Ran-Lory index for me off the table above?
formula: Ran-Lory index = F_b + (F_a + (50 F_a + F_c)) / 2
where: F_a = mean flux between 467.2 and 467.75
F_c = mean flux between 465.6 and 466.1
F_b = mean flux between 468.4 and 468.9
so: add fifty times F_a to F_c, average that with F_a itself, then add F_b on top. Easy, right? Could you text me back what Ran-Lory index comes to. 212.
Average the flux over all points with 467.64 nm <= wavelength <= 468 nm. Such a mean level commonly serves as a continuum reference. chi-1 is 8.3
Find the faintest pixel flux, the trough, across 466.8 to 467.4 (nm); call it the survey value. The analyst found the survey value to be 5.464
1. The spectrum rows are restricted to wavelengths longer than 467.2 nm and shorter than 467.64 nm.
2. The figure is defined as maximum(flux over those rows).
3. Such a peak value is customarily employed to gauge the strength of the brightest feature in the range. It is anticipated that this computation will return 8.499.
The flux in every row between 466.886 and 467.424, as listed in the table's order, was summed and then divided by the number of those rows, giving 7.3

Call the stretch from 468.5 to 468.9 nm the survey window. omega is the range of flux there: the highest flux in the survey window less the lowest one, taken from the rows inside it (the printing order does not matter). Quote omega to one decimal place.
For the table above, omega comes 0.3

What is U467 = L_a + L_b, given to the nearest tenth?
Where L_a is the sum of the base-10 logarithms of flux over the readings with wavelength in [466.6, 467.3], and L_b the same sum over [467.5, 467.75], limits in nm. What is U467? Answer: 7.7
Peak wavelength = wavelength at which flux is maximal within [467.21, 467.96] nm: 467.801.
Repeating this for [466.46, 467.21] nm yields 466.511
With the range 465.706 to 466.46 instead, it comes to 466.188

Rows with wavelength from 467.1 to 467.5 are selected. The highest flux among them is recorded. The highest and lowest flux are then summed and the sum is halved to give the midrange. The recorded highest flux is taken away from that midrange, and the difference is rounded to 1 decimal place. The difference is -0.6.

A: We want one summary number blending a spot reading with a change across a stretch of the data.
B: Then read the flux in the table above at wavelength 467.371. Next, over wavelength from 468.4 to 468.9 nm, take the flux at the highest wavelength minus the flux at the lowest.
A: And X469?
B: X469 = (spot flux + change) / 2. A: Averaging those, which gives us 4.3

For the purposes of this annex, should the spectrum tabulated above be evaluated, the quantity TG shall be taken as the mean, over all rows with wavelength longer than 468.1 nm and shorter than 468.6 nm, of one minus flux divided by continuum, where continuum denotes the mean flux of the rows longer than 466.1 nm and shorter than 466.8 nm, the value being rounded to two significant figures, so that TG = 0.19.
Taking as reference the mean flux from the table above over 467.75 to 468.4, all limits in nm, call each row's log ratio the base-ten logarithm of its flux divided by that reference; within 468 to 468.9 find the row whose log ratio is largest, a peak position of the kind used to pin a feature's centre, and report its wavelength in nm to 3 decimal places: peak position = 468.017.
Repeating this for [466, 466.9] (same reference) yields 466.188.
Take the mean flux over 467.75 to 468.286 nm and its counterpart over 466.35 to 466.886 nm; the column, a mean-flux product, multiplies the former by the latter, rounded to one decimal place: 61.1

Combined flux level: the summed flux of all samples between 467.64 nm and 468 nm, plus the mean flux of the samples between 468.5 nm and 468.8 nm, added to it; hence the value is 32.3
